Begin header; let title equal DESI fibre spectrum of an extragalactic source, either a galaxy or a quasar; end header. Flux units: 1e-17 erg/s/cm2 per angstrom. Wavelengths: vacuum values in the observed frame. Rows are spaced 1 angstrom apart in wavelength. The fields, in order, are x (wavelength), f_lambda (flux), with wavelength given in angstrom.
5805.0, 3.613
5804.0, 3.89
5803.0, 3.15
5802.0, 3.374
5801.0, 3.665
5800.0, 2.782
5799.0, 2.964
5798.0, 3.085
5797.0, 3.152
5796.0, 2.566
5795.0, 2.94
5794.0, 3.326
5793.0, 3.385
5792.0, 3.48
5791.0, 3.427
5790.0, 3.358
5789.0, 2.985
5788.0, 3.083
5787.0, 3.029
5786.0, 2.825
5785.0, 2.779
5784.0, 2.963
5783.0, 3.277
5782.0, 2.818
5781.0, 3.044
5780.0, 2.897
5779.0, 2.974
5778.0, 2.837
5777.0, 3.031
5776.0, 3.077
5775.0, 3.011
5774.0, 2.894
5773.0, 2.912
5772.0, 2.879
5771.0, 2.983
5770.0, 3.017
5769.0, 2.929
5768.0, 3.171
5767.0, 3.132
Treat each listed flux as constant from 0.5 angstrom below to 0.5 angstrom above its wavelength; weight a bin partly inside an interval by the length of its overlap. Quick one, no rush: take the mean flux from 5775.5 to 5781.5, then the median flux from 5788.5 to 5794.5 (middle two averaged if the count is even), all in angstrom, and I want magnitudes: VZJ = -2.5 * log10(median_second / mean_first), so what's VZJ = -0.14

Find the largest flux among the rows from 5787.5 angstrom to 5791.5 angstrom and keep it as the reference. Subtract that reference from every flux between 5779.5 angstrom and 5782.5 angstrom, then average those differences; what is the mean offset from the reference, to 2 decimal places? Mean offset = -0.51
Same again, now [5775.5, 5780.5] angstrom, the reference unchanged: -0.46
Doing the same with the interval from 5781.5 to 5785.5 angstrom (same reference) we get -0.47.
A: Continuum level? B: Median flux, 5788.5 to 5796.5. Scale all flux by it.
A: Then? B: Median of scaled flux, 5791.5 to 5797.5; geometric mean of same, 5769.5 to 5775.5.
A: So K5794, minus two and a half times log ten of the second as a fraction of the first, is 0.10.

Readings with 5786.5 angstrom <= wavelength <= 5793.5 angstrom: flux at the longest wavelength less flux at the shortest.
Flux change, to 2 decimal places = 0.36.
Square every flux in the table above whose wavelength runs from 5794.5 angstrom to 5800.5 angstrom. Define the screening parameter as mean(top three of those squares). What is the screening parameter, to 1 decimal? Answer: 9.4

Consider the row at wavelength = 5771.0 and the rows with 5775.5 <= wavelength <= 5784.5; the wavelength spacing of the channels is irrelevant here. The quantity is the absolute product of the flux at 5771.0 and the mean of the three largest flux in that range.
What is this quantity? 9.3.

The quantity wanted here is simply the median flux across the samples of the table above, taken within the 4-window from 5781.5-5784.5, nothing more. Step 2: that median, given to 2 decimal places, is 2.96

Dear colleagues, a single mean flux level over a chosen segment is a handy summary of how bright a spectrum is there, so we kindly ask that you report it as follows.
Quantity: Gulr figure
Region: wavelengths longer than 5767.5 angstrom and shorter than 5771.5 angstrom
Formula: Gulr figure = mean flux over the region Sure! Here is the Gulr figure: 3.0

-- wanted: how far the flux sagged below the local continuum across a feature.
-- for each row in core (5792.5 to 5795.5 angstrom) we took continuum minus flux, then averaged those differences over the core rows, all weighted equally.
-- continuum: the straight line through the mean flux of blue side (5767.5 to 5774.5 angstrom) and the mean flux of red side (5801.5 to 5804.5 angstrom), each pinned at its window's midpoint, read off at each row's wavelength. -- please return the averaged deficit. 0.11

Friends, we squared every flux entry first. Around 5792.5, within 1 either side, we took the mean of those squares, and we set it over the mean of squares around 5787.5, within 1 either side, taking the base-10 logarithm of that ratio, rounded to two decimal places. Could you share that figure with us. 0.10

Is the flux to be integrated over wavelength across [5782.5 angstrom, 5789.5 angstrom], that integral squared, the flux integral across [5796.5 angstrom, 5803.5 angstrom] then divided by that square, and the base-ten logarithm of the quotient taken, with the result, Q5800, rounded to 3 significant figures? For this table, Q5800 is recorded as -1.30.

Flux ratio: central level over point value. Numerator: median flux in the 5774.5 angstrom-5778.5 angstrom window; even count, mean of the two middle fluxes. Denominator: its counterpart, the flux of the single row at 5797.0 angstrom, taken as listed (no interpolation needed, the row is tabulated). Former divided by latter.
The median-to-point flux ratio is 0.96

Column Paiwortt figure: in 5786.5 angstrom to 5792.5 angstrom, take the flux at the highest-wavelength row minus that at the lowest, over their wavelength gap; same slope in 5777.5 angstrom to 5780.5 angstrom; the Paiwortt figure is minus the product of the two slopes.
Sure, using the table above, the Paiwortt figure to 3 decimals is -0.003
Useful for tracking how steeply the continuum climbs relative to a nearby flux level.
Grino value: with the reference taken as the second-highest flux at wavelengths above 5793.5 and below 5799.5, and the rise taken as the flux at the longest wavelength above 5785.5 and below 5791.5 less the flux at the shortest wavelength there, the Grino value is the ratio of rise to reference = 0.19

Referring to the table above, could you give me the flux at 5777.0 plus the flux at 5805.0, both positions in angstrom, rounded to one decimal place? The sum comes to 6.6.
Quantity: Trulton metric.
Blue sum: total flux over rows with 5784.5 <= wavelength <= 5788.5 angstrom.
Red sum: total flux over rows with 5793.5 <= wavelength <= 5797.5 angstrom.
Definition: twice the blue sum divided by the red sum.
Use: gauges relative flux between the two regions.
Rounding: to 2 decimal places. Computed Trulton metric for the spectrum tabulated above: 1.96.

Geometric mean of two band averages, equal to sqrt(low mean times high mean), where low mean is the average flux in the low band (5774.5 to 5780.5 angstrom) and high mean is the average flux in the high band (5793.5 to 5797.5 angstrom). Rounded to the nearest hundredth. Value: 2.98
